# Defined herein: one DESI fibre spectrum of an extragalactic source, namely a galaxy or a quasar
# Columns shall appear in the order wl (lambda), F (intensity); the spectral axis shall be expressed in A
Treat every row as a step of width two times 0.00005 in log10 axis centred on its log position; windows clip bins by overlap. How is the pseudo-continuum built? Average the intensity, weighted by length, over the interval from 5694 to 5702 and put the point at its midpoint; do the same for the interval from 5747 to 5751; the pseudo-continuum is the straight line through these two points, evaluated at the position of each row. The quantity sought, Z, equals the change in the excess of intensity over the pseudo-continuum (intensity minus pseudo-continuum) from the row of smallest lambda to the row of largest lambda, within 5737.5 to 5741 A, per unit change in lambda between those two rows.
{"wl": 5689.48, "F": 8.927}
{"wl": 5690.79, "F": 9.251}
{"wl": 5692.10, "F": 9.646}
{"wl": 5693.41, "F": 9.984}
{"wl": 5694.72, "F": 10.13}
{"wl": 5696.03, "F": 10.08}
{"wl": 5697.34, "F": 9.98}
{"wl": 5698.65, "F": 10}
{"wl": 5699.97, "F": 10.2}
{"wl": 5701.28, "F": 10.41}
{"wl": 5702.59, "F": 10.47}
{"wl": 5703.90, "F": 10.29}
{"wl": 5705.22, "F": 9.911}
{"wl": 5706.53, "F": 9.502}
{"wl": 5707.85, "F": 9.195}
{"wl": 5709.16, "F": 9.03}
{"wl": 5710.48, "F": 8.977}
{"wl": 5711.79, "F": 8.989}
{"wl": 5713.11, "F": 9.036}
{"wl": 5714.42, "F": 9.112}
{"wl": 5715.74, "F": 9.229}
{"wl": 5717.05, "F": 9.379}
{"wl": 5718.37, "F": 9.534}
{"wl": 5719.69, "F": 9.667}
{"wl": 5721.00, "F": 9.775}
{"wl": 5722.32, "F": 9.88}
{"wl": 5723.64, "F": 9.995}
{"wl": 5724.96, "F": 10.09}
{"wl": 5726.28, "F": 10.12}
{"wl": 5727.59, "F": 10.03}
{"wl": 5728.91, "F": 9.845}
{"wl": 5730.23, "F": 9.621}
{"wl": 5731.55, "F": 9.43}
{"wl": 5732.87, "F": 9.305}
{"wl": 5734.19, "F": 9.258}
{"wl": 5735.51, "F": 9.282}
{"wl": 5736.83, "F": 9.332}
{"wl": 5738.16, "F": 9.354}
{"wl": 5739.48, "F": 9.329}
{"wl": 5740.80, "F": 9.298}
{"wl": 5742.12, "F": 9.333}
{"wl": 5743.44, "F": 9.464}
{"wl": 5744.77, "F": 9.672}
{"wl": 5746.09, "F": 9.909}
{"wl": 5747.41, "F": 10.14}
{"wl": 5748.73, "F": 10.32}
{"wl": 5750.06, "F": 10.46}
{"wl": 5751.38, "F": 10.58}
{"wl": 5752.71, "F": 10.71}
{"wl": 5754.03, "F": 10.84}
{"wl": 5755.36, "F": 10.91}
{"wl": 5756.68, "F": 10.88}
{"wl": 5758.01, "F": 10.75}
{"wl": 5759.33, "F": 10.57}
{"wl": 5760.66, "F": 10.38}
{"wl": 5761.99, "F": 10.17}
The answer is -0.03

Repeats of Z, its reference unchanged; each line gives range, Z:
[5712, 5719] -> 0.09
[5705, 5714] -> -0.11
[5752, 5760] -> -0.03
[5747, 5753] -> 0.10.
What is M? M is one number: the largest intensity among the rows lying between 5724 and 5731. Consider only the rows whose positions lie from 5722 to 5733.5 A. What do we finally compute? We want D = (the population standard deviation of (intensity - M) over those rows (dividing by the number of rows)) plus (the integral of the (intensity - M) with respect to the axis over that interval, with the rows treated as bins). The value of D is -3.3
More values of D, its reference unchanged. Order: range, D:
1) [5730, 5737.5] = -5.6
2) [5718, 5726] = -2.0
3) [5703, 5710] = -3.2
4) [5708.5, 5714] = -6.1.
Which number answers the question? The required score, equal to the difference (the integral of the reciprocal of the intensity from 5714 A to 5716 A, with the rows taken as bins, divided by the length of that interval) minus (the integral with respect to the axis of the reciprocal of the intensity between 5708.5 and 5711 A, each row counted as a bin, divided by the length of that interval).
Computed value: -0.002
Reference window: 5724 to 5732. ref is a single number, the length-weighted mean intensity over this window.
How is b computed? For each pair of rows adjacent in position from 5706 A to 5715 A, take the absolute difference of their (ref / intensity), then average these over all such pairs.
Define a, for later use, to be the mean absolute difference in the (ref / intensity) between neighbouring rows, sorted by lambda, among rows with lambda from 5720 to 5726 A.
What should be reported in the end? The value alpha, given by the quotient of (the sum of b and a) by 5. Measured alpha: 0.0047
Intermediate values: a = 0.011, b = 0.0128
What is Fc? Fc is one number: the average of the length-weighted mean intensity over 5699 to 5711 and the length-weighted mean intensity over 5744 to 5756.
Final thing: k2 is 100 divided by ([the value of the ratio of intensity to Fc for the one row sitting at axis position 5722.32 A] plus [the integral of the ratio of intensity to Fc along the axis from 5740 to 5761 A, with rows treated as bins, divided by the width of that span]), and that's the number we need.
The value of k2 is 50.1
